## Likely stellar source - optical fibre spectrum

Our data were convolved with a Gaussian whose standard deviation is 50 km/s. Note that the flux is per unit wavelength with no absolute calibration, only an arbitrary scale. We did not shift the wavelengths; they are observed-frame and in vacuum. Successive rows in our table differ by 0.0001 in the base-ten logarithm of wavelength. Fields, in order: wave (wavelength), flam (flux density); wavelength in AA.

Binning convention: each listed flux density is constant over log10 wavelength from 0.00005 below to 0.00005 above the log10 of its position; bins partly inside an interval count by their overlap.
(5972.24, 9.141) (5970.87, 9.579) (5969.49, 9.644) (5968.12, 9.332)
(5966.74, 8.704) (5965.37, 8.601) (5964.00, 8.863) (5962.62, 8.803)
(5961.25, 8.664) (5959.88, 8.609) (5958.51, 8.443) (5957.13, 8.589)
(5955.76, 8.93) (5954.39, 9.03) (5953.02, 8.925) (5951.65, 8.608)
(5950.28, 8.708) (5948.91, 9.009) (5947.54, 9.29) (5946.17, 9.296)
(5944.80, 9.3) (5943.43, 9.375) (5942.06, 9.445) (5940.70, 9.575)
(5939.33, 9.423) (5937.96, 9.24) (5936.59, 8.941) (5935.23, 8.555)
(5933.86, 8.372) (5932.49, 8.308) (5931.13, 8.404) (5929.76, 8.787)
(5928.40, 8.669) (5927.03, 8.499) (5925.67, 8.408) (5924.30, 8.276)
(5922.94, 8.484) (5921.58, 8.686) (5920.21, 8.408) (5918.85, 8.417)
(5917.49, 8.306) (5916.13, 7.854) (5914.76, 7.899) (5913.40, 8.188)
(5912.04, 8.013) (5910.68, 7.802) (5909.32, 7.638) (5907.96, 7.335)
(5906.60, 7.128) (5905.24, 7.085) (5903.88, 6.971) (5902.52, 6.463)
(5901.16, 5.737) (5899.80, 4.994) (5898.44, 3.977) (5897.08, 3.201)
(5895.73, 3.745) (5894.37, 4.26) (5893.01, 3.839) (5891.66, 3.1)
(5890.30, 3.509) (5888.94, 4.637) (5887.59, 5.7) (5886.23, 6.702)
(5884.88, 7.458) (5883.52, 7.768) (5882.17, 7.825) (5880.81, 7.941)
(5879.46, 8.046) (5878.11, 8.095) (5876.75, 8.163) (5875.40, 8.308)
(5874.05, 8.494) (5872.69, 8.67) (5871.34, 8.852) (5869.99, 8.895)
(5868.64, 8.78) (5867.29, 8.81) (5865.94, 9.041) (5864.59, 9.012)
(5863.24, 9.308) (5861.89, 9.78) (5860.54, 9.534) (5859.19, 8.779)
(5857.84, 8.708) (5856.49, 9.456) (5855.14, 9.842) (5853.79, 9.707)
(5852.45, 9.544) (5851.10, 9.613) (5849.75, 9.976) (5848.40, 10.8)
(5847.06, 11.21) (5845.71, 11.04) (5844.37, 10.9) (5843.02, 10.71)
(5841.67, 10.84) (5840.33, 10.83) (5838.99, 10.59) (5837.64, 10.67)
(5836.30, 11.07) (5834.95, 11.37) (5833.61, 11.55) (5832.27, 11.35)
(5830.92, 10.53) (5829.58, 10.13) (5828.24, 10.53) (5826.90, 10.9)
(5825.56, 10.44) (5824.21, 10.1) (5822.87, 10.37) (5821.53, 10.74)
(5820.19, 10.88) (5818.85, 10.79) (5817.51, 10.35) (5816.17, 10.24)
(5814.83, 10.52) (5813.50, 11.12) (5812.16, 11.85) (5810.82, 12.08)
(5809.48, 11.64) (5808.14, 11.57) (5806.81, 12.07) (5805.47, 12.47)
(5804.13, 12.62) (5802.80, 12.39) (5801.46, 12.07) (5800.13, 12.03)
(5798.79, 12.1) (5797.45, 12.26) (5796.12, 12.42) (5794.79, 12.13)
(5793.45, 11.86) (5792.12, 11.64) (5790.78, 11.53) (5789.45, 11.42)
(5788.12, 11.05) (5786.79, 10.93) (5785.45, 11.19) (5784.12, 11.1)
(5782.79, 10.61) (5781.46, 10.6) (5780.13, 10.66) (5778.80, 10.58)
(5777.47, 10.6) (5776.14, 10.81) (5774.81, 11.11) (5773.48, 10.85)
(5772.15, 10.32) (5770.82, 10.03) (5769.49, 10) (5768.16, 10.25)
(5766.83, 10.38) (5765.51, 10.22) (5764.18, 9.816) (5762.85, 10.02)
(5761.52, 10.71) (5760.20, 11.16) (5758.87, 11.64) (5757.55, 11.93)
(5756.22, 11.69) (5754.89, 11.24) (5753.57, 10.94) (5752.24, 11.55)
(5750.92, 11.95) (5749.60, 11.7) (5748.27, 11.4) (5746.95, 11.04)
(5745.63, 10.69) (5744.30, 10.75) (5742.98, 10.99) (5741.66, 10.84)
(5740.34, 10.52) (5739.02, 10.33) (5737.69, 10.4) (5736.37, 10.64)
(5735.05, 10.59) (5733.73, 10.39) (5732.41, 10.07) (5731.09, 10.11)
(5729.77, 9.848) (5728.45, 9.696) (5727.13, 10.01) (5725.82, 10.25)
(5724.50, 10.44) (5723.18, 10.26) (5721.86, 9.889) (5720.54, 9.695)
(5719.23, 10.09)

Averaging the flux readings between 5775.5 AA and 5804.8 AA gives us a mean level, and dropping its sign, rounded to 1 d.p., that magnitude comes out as 11.5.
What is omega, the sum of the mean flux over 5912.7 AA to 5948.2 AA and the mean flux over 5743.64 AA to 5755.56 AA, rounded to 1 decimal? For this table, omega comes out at 20.0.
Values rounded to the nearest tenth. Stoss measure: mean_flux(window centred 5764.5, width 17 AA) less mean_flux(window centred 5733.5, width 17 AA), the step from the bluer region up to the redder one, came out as 0.3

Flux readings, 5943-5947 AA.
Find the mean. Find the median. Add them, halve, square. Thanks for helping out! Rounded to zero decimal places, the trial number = 87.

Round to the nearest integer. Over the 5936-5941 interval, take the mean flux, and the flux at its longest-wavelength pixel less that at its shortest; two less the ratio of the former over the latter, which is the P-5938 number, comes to -13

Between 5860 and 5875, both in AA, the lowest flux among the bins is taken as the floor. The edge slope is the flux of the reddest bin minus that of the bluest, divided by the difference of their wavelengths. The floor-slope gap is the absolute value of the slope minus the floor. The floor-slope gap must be 8.6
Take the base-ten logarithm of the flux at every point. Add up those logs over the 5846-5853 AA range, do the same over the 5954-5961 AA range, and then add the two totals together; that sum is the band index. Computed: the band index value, 9.7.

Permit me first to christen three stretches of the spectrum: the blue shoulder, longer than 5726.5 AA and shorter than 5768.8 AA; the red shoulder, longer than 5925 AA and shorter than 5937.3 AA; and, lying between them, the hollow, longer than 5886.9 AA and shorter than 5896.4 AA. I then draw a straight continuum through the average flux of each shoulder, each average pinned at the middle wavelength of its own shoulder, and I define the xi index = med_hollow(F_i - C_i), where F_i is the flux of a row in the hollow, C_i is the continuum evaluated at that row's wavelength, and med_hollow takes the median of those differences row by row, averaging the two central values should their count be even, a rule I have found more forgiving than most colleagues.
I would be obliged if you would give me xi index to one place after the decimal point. -5.2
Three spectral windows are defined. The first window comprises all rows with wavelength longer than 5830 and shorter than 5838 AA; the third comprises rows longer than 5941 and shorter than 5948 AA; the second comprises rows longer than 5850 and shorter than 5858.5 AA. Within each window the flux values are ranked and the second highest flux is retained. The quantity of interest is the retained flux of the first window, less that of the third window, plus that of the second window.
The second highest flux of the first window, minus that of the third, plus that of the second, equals 11.7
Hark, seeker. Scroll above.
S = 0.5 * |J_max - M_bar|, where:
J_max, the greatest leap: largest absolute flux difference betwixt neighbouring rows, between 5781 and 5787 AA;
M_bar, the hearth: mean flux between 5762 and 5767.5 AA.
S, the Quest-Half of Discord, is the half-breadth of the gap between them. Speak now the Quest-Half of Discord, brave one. 4.8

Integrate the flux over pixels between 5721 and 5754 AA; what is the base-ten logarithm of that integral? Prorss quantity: 2.54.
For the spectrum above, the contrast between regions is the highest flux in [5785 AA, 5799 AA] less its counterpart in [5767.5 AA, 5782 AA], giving 1.3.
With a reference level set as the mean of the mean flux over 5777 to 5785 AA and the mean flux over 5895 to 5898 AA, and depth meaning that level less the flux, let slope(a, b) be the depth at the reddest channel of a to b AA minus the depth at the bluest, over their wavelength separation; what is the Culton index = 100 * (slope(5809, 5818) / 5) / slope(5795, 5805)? -129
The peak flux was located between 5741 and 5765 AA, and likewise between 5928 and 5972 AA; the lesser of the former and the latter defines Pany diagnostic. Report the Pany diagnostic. 9.6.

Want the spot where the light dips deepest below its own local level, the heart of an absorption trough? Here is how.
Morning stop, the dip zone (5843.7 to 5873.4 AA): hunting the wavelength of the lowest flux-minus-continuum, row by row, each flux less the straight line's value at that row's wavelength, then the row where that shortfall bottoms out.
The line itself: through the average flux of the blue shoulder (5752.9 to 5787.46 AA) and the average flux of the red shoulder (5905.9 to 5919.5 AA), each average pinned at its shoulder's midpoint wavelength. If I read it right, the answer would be 5857.84 AA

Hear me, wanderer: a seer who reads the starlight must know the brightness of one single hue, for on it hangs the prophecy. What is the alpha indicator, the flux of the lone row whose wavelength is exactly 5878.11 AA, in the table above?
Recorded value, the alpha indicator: 8.095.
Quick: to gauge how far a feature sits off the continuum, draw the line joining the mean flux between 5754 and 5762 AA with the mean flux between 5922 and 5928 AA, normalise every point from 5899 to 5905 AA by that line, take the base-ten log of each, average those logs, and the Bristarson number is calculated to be -0.17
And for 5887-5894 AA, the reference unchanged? -0.35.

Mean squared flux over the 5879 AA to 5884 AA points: 62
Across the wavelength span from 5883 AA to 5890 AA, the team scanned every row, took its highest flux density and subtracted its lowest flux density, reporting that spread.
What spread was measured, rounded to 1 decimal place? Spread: 3.1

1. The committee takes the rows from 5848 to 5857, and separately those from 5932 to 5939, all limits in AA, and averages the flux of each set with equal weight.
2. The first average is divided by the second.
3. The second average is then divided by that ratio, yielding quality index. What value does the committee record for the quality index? 7.7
